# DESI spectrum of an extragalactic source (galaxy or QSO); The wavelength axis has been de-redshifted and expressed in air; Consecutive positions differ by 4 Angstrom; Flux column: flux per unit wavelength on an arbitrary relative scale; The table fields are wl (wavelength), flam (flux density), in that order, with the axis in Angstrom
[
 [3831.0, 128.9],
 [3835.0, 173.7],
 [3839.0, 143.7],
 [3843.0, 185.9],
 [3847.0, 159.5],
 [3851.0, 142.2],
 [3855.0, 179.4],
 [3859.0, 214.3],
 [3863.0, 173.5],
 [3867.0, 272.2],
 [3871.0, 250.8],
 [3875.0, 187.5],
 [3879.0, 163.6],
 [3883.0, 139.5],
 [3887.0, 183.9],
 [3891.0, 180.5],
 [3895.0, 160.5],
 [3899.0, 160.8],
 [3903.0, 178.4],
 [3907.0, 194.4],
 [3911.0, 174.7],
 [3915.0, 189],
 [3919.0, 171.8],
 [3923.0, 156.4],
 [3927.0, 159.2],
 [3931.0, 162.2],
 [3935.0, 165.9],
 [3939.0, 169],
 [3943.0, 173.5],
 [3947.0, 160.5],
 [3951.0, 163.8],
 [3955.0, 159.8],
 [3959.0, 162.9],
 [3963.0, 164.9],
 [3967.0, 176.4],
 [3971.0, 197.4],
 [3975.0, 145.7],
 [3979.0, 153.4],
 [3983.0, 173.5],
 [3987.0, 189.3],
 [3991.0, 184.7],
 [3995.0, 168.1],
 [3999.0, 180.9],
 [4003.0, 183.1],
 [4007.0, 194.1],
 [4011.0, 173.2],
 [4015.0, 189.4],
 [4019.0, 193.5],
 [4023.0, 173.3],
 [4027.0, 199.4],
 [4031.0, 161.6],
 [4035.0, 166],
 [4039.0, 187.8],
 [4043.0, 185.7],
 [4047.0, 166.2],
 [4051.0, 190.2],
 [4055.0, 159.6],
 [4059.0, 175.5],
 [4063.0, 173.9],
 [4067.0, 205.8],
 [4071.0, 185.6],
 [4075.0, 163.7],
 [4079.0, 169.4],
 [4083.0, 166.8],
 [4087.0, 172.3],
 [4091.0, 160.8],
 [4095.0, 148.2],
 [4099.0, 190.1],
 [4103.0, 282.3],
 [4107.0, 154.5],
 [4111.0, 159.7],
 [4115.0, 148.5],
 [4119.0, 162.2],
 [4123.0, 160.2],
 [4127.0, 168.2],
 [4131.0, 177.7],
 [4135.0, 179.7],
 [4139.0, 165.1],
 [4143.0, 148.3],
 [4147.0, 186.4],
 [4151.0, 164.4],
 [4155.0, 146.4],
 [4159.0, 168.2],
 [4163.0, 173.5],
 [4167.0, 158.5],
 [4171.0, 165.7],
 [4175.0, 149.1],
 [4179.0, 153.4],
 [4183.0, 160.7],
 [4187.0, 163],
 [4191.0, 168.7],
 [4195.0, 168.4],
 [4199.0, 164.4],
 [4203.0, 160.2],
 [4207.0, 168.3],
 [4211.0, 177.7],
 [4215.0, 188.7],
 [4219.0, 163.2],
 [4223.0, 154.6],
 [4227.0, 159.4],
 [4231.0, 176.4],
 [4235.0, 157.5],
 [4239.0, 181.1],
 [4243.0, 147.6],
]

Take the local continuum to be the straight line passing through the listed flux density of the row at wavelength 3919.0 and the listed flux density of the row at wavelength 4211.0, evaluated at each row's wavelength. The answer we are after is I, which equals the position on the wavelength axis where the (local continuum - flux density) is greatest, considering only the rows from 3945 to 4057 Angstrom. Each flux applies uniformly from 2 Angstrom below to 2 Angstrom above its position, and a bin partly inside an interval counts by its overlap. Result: 3975.0 Angstrom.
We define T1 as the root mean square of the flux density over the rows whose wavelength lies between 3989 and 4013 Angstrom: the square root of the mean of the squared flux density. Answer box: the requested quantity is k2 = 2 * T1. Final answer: 362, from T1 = 181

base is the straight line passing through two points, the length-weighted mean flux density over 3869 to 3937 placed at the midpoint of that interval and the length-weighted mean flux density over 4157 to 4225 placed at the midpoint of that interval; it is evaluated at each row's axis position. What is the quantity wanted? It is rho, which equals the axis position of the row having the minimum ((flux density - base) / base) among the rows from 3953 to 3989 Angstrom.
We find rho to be 3975.0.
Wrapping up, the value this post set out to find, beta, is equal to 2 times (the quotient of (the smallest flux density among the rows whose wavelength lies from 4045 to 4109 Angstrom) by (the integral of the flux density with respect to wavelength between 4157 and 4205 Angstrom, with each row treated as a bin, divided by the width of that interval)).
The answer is 1.82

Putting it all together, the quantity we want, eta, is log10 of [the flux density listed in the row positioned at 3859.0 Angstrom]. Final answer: 2.33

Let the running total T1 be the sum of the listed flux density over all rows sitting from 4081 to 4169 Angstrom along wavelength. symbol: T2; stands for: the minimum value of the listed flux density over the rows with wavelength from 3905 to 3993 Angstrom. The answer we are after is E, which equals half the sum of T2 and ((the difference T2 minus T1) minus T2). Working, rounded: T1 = 3742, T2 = 145.7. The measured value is -1798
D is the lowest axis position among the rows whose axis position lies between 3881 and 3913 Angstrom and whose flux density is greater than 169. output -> 3887.0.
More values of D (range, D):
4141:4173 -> 4147.0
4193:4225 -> 4211.0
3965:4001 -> 3967.0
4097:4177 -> 4099.0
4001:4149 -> 4003.0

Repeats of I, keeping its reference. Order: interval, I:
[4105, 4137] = 4115.0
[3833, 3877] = 3851.0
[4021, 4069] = 4055.0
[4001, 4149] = 4143.0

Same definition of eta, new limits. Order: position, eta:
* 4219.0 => 2.21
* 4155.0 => 2.17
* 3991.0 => 2.27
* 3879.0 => 2.21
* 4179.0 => 2.19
